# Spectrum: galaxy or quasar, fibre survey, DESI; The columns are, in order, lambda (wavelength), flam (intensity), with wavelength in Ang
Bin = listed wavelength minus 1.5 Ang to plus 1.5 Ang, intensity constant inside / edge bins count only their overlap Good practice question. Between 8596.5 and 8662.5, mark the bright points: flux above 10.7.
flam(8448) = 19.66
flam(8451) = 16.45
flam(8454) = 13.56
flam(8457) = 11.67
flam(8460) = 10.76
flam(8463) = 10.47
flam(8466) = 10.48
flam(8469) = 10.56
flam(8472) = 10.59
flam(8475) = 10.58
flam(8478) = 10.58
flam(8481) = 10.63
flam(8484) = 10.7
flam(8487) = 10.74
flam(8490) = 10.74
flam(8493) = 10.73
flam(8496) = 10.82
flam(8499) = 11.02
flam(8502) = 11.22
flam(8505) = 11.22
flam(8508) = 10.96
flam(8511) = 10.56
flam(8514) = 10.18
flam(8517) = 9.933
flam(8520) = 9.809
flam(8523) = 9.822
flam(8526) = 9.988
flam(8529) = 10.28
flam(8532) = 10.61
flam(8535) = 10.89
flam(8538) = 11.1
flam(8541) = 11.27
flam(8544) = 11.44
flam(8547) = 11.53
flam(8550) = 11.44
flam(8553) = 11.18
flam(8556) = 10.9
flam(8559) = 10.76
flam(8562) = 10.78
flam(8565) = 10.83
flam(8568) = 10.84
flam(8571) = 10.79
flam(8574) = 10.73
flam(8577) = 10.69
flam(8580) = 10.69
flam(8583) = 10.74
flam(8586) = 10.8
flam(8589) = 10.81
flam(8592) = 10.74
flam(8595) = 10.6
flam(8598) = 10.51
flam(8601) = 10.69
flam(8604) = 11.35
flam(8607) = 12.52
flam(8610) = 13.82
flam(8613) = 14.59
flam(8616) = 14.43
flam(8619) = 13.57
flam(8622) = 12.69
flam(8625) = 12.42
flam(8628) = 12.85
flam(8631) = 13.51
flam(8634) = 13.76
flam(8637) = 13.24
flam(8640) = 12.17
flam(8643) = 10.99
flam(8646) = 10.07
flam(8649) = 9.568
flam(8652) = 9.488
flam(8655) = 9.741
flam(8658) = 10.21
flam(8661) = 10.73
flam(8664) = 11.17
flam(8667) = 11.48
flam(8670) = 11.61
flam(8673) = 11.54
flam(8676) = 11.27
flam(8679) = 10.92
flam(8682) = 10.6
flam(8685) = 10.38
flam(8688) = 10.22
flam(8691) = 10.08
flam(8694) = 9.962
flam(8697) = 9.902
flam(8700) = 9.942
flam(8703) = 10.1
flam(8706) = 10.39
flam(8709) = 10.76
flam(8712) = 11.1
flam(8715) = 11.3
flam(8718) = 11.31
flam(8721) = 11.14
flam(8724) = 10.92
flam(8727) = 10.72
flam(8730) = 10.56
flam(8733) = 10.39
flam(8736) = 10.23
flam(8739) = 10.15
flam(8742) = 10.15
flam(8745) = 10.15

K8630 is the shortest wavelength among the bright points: 8604 Ang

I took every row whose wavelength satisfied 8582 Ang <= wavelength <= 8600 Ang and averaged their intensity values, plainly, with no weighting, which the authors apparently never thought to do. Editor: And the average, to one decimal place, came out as 10.7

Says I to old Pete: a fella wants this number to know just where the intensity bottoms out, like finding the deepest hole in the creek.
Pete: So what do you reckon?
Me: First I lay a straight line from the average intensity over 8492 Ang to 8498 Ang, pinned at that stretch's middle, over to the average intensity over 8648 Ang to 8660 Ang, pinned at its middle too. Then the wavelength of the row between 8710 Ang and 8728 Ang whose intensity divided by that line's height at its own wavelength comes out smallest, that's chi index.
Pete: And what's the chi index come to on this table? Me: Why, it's 8727 Ang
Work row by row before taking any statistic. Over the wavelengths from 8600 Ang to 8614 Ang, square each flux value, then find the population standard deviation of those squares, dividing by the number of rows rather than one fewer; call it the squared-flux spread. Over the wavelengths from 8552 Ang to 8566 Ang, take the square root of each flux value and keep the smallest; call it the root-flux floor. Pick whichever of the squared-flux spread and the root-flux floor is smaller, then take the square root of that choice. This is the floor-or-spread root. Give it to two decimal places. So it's 1.81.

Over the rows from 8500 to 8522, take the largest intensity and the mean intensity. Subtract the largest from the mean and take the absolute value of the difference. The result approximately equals 0.67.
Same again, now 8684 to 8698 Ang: 0.27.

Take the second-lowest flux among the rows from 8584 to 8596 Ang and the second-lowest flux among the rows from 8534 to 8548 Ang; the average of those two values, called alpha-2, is 10.9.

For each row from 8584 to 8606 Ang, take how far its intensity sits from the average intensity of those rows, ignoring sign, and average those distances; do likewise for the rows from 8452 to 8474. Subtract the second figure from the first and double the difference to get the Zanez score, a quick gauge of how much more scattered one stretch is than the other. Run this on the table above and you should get -1.3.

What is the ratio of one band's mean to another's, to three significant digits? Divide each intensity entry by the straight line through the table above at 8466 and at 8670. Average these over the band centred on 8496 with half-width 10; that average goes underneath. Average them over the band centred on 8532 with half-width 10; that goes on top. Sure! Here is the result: 0.949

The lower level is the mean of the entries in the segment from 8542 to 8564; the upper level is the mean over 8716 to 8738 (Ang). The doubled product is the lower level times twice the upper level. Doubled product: 240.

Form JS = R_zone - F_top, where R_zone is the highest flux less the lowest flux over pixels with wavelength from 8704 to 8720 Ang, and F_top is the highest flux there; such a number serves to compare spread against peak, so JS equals -10.4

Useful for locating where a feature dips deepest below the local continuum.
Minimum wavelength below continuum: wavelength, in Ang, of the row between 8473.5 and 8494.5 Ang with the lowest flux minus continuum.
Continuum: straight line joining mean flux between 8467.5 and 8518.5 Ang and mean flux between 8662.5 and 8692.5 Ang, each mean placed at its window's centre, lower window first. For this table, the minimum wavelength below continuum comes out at 8478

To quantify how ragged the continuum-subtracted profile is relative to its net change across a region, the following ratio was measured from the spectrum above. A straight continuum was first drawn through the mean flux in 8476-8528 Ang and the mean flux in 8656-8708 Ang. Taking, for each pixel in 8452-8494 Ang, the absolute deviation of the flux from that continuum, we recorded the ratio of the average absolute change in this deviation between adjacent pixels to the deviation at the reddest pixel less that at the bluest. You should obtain -0.09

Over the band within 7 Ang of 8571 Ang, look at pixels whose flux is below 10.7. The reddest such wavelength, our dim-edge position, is 8577 Ang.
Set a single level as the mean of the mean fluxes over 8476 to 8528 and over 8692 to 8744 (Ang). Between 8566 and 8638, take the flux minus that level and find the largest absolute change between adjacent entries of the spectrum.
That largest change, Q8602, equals 1.30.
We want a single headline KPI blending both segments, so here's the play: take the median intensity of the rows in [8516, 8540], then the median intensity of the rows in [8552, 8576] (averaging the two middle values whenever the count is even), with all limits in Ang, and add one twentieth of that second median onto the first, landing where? 10.7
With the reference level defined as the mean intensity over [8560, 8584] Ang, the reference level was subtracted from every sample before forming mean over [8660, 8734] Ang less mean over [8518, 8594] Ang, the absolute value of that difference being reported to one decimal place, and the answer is 0.0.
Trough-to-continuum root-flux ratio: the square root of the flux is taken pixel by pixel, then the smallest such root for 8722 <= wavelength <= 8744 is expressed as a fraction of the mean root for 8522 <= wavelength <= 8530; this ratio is 1.01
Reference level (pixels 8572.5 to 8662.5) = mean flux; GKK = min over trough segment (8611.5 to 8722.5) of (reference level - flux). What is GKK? -3.0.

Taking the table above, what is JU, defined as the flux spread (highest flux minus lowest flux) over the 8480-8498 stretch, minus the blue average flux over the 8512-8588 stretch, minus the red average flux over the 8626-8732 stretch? -21.5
